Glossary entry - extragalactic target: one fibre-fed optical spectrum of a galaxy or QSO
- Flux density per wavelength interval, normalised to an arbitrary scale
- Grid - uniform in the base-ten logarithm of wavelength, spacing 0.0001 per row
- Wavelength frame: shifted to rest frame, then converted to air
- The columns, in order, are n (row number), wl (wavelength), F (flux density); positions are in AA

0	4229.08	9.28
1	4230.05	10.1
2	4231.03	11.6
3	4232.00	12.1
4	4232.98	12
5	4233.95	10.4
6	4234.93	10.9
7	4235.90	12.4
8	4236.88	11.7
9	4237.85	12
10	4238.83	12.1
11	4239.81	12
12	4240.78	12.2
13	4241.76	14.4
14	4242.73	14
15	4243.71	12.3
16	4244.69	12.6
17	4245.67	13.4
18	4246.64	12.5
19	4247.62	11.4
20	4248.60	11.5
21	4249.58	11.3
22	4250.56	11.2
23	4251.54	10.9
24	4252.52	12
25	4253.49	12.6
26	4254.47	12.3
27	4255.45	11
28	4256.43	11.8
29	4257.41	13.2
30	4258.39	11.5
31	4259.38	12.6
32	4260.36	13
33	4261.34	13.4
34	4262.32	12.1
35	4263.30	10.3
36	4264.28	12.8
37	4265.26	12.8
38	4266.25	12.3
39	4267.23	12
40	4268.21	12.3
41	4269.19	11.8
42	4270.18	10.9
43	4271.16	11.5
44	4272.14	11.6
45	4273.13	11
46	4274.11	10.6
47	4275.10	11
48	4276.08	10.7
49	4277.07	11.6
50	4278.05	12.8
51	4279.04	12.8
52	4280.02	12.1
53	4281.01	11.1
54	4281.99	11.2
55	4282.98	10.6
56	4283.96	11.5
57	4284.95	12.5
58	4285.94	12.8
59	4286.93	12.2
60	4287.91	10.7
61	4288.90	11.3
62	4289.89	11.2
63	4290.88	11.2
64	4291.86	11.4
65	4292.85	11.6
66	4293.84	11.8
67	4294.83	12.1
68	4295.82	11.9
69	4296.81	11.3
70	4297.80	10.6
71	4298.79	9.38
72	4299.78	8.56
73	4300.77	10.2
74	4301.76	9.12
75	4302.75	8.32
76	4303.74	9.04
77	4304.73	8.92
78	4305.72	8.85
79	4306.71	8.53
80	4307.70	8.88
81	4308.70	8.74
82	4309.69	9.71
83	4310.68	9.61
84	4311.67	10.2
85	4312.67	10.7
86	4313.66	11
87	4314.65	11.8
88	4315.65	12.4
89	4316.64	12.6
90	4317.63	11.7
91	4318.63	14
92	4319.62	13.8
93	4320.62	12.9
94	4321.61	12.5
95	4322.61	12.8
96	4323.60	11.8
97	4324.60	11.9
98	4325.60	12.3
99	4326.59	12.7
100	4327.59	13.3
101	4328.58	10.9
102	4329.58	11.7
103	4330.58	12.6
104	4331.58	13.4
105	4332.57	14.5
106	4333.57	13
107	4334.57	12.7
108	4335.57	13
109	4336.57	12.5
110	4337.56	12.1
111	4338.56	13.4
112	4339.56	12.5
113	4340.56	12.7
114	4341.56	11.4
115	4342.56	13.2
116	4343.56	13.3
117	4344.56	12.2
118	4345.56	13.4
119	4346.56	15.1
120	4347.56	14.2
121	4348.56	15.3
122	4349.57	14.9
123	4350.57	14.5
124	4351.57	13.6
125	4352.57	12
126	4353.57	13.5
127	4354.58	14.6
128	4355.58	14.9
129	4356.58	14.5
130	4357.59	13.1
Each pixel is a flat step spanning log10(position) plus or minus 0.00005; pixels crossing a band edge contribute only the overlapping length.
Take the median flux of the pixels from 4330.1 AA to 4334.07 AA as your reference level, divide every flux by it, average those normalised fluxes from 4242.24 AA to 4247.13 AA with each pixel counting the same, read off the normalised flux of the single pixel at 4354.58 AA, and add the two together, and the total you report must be 2.09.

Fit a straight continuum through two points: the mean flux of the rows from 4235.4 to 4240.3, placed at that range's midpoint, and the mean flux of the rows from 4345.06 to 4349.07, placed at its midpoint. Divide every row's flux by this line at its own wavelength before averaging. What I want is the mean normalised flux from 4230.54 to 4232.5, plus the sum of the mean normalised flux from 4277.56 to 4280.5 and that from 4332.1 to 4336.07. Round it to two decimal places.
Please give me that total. 2.90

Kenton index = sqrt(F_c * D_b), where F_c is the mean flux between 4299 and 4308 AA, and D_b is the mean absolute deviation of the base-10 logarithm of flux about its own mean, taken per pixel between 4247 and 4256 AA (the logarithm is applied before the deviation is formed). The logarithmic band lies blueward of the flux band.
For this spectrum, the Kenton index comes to 0.40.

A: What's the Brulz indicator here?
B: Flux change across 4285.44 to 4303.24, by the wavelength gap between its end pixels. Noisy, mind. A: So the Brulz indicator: -0.3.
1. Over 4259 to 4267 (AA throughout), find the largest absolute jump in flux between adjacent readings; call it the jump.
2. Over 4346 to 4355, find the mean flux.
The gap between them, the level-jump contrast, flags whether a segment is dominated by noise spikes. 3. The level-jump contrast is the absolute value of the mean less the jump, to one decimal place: 11.7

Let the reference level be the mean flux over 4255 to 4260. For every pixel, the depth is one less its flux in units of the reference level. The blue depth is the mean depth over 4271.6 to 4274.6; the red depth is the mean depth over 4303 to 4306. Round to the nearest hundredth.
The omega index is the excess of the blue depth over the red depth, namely -0.18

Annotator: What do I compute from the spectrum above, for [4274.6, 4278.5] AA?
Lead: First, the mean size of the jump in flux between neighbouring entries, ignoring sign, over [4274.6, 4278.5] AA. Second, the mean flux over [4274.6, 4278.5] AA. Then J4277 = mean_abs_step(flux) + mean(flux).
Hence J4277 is 12.3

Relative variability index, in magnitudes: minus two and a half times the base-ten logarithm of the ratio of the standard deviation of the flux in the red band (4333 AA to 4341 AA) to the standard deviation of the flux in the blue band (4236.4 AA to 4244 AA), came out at 1.0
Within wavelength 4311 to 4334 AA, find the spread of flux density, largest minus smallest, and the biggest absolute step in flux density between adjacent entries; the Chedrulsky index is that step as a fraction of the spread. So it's 0.56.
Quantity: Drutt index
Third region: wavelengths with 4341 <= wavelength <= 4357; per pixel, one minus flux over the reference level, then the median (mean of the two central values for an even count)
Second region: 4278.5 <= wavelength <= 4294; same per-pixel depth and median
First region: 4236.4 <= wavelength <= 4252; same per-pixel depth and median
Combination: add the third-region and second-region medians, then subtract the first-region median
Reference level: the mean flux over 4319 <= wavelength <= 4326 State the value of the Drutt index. -0.06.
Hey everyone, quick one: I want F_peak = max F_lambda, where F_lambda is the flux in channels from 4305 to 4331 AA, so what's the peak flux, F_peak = 14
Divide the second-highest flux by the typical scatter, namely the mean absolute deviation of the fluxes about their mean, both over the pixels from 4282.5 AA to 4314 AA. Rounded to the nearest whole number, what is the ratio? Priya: 11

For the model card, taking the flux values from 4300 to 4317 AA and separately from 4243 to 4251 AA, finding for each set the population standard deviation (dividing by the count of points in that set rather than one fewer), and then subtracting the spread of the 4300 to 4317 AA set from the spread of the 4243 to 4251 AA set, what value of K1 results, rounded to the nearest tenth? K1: -0.6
